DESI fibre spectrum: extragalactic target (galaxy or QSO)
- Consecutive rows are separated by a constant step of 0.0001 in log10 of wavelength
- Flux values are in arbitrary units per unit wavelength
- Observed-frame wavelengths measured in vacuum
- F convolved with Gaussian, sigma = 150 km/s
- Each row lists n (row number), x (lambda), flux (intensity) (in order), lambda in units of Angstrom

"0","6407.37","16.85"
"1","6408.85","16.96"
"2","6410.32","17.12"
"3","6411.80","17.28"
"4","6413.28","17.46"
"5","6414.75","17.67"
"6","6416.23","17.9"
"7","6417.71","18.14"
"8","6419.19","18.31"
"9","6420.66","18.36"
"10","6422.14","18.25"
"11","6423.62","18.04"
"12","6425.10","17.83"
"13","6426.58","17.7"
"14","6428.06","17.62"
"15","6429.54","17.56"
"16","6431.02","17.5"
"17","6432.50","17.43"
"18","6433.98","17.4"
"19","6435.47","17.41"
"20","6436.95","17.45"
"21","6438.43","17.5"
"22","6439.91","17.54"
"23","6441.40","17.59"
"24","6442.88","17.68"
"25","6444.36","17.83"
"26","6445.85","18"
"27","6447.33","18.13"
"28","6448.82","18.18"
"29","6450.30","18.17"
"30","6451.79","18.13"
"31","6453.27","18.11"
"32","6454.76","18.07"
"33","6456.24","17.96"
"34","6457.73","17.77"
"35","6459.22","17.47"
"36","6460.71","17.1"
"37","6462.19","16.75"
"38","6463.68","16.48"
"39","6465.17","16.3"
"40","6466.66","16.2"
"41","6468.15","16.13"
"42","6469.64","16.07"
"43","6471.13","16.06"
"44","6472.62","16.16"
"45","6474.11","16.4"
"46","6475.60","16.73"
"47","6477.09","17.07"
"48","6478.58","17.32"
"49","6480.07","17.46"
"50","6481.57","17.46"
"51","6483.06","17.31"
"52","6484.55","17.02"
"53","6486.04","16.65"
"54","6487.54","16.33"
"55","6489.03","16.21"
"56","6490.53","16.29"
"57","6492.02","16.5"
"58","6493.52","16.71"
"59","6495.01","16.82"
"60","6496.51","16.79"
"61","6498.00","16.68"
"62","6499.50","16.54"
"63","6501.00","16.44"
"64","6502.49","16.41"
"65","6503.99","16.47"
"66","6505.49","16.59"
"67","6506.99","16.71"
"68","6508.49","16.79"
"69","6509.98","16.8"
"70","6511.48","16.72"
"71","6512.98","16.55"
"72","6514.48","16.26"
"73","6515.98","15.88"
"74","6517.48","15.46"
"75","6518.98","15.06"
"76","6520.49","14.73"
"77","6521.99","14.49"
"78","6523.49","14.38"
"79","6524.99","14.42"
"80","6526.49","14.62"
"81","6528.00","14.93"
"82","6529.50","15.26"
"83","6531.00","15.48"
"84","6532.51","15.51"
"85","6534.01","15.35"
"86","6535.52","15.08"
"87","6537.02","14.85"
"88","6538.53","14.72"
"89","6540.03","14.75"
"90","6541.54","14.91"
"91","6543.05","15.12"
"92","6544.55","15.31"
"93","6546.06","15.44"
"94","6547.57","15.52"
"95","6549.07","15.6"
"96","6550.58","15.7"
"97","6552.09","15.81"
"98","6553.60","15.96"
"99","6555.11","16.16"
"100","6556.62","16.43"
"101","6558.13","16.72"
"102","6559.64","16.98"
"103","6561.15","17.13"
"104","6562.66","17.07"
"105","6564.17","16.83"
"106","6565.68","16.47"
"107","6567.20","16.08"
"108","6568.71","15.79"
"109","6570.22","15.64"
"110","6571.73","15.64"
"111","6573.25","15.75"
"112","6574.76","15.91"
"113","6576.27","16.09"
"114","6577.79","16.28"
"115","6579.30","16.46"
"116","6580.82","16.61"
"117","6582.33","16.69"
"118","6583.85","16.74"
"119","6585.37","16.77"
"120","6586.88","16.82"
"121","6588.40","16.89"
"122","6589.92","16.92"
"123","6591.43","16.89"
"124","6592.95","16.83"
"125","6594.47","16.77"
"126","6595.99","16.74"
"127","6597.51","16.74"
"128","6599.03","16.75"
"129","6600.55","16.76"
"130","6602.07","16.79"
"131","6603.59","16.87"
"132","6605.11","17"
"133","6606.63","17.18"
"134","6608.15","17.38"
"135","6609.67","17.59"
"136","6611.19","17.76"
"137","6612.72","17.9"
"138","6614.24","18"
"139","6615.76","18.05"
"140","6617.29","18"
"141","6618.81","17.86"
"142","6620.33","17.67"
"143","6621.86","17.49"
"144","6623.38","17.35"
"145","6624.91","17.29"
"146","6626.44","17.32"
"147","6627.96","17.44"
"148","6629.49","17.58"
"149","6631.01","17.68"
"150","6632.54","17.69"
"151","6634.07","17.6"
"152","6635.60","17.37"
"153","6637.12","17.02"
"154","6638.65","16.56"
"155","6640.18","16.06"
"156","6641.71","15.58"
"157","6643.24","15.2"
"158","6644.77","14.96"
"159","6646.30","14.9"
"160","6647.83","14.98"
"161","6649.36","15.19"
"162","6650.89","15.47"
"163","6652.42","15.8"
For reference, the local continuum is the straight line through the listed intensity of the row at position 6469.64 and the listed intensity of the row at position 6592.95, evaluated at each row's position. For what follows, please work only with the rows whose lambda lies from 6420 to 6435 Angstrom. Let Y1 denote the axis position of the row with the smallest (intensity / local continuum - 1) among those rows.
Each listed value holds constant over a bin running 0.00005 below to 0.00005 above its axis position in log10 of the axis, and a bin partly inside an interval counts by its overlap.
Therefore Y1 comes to 6433.98 Angstrom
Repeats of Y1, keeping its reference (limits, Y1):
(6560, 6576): 6571.73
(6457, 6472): 6471.13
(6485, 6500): 6489.03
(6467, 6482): 6471.13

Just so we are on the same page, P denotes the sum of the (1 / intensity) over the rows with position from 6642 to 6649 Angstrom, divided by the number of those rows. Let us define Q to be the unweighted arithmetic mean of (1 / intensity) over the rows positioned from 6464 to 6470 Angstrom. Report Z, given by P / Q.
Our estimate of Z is 1.08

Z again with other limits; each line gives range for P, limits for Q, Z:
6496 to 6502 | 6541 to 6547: 0.91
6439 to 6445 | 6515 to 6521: 0.86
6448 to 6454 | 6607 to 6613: 0.97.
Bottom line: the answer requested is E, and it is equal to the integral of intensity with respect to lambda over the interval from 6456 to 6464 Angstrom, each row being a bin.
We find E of 138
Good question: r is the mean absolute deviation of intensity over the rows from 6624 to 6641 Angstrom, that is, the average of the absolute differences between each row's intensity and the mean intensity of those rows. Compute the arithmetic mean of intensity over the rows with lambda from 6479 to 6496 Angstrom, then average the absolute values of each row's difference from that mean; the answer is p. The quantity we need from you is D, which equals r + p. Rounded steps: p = 0.38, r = 0.38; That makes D 0.76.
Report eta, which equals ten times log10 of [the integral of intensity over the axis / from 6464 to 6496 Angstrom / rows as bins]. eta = 27.3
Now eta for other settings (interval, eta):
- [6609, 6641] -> 27.5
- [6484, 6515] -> 27.1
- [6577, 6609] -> 27.3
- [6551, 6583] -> 27.2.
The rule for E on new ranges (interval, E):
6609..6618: 161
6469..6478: 148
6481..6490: 151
